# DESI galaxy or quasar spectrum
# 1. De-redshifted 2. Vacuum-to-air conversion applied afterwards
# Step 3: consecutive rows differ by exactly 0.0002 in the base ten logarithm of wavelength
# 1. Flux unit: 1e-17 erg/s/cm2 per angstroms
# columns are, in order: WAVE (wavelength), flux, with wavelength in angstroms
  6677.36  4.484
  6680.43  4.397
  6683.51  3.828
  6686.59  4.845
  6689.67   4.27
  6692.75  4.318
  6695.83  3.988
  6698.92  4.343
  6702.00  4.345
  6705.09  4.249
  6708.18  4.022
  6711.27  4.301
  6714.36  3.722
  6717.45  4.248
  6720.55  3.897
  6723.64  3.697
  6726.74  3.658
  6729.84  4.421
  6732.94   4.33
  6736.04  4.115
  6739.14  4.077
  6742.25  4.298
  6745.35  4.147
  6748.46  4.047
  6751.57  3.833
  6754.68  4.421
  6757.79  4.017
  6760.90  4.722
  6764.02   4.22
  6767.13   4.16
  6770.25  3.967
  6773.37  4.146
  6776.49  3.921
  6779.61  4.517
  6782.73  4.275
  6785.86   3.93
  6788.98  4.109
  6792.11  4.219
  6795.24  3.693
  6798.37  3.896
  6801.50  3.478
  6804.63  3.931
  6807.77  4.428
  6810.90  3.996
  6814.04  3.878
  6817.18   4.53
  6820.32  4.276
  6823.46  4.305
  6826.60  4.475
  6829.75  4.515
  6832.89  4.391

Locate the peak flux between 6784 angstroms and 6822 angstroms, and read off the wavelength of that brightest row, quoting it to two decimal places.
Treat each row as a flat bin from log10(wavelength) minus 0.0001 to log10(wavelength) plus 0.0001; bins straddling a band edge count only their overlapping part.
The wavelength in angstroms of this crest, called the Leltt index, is 6817.18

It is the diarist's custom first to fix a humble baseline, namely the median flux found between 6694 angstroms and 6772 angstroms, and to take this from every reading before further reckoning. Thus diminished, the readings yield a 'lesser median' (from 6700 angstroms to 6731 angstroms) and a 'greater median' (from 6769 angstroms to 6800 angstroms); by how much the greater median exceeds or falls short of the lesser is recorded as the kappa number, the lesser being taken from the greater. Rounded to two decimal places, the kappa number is -0.10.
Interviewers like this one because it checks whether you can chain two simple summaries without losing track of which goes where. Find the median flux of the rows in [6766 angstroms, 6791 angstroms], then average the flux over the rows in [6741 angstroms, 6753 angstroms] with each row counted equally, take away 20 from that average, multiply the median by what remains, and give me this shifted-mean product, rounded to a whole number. -66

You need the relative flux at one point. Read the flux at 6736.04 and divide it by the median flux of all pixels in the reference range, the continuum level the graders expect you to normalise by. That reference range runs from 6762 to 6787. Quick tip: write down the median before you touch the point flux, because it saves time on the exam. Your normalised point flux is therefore 0.99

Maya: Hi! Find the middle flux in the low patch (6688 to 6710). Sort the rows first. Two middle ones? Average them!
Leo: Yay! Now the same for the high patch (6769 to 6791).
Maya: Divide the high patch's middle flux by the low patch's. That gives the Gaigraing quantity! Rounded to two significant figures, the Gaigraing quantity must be 0.96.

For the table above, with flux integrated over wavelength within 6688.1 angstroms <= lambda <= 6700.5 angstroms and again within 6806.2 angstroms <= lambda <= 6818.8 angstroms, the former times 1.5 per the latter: 1.48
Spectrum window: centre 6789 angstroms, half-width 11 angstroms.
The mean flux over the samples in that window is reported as 4.09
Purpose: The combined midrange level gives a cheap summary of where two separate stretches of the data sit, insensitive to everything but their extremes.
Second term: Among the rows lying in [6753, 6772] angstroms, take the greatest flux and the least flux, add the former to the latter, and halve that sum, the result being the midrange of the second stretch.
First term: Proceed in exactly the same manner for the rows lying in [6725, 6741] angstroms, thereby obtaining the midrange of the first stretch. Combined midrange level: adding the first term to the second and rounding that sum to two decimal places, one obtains 8.38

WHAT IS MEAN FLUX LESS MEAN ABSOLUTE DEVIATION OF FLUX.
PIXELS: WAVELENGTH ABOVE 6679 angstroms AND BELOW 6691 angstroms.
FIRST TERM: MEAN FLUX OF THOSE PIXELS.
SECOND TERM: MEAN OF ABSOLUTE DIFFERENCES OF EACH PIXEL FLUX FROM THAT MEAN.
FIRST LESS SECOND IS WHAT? 4.05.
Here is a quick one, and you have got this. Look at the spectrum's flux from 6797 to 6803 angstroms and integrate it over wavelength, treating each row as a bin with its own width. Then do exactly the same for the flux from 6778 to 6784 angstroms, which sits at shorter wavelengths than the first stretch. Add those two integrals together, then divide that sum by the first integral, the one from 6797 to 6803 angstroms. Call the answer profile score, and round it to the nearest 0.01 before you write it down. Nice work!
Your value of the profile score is 2.19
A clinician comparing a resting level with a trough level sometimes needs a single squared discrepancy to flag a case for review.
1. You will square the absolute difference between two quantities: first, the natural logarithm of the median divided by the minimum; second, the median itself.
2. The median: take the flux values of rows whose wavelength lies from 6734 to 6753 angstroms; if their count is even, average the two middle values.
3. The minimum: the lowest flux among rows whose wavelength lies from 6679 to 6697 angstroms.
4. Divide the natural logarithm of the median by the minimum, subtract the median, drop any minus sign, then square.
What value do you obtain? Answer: 13.9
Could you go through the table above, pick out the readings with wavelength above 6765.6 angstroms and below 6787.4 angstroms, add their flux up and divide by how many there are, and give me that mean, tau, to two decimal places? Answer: 4.13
